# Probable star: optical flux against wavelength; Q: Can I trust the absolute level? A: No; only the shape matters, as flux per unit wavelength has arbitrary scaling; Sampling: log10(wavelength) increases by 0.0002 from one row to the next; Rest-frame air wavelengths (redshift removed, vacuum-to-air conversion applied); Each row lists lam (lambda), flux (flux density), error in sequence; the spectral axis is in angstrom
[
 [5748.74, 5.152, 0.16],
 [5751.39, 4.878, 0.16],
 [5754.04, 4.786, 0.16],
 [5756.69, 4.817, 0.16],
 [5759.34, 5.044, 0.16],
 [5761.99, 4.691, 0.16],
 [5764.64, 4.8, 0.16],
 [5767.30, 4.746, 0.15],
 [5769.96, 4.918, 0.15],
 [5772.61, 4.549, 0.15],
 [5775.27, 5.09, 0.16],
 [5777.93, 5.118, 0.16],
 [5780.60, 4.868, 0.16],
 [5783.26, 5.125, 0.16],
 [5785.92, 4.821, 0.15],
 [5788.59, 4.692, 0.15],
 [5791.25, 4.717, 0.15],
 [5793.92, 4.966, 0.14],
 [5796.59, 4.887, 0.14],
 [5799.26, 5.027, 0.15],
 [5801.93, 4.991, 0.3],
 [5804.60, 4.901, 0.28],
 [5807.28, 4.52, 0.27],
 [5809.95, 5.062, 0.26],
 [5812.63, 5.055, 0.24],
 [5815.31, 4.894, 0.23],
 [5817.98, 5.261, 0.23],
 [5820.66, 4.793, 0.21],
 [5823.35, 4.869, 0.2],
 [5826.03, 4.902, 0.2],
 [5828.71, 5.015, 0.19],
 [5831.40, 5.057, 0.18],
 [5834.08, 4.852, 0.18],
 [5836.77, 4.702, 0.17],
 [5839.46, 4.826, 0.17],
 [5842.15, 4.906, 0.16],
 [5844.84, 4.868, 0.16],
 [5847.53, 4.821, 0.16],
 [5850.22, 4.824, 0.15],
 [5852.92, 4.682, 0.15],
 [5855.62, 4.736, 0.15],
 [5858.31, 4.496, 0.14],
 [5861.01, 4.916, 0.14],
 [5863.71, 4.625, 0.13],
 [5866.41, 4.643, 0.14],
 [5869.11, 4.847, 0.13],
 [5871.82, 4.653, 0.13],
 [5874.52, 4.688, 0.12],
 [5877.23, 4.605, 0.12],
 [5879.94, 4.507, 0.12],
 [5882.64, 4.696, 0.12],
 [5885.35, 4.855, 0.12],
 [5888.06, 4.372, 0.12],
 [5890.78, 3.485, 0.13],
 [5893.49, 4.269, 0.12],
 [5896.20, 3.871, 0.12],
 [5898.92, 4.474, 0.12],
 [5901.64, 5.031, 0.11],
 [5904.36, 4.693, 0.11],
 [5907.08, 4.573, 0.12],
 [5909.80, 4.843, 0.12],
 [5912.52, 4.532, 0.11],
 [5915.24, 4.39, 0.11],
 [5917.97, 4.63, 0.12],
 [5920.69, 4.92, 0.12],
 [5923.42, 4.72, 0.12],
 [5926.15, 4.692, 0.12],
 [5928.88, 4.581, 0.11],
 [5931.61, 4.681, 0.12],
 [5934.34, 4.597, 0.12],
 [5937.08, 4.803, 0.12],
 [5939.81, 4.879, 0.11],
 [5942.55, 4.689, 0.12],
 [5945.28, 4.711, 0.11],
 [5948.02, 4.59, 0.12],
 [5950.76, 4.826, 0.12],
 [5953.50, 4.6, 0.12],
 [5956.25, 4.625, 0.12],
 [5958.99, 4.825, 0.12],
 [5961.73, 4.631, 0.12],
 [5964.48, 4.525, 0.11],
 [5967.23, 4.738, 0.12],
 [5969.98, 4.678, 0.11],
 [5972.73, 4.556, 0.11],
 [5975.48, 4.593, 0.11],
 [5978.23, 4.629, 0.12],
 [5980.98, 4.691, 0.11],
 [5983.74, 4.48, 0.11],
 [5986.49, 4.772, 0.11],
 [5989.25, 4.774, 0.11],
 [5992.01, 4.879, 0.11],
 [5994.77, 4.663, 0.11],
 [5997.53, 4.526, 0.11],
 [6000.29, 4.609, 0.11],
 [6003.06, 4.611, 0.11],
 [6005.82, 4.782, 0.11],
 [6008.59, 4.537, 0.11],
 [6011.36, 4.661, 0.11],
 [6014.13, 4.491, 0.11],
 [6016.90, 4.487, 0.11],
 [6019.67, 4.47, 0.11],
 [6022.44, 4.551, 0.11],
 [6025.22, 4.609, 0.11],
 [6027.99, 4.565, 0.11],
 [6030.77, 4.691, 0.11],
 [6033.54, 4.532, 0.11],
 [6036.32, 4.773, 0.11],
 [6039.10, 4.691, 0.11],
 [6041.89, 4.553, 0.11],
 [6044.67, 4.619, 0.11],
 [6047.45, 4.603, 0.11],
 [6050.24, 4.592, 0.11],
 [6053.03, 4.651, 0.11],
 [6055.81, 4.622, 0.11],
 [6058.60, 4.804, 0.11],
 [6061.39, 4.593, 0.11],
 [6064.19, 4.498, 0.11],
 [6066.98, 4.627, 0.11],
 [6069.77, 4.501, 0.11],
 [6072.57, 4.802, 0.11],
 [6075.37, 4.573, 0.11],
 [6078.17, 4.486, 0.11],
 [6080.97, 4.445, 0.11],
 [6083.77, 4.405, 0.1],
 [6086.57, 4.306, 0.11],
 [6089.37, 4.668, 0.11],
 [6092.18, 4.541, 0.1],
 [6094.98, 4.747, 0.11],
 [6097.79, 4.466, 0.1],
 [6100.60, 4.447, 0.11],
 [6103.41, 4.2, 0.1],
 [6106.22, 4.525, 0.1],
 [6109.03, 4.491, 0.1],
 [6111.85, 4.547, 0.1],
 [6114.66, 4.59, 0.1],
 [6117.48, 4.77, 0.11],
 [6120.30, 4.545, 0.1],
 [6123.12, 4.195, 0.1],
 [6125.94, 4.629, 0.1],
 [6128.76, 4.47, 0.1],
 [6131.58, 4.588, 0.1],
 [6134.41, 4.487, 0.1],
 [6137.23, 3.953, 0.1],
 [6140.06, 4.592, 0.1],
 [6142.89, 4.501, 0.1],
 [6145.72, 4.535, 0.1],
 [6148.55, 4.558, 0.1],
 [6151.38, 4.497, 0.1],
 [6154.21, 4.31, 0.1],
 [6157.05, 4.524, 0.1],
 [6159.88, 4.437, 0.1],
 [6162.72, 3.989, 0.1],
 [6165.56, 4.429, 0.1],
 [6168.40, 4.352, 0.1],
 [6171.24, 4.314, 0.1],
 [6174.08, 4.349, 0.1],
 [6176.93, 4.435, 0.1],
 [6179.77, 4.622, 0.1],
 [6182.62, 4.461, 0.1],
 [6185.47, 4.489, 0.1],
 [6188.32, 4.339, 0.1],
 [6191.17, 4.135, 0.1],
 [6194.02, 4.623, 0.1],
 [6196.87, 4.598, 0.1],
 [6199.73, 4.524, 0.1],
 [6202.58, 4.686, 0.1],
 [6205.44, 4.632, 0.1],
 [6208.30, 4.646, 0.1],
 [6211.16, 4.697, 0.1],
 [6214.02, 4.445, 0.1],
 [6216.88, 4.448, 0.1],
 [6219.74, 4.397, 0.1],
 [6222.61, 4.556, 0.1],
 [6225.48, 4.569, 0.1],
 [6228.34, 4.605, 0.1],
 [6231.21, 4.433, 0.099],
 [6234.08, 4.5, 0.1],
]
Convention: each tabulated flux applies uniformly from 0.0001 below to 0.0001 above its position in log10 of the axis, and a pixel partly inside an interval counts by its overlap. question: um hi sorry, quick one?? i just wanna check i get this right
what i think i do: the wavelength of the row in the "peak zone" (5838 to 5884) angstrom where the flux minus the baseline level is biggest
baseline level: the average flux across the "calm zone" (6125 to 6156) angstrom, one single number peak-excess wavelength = 5861.01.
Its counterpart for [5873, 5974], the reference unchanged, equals 5901.64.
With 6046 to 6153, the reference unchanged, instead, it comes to 6058.60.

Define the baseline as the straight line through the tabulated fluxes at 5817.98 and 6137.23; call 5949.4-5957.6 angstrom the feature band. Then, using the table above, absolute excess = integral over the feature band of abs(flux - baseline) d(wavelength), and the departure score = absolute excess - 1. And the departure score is -0.22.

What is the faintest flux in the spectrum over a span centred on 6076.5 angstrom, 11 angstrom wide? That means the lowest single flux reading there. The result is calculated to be 4.445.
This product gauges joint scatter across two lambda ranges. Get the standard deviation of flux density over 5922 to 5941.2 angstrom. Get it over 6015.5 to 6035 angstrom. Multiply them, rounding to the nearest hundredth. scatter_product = 0.01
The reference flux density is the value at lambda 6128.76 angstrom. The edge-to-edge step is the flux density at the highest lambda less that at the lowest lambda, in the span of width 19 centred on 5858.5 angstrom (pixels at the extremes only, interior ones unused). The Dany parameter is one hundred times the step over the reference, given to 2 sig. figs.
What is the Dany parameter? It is -4.0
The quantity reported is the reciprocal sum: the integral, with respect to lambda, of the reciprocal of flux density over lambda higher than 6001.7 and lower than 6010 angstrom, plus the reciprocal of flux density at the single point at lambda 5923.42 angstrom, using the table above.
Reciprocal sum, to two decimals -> 2.00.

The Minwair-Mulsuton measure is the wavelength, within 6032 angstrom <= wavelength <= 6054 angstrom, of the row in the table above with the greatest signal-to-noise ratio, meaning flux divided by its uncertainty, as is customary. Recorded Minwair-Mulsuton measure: 6036.32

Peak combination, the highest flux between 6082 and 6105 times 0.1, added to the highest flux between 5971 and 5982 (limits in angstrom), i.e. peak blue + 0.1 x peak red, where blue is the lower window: 5.17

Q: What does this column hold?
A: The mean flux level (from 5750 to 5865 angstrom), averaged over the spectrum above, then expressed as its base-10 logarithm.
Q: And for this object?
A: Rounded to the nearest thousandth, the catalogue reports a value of 0.687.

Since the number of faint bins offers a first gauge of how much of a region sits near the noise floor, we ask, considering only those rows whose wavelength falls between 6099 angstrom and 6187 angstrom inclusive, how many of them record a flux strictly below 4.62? 28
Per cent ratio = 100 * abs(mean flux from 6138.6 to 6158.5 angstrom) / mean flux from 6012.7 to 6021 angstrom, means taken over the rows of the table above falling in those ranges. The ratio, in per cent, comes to 100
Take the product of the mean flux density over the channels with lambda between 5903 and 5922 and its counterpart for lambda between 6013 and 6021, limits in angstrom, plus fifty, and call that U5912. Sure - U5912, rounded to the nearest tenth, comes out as 70.9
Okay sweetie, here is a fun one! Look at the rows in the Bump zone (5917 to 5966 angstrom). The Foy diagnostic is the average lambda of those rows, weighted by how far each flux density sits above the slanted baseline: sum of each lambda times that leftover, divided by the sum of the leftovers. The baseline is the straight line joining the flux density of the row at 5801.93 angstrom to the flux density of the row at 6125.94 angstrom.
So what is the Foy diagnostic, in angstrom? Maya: 5942.2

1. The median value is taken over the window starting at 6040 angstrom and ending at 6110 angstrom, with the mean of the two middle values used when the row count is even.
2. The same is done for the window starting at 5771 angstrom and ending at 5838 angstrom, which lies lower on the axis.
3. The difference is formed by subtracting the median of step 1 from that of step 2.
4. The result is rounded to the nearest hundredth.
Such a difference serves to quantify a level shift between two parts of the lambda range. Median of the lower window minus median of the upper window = 0.35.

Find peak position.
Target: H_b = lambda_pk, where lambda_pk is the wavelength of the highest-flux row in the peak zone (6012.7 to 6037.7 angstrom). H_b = 6036.32 angstrom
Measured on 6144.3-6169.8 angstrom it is 6148.55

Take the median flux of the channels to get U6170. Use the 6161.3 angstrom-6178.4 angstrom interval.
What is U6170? 4.35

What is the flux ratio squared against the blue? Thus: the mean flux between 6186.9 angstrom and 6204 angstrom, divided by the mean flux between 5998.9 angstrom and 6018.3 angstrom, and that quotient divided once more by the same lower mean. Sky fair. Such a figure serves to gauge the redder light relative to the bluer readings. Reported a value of 0.212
